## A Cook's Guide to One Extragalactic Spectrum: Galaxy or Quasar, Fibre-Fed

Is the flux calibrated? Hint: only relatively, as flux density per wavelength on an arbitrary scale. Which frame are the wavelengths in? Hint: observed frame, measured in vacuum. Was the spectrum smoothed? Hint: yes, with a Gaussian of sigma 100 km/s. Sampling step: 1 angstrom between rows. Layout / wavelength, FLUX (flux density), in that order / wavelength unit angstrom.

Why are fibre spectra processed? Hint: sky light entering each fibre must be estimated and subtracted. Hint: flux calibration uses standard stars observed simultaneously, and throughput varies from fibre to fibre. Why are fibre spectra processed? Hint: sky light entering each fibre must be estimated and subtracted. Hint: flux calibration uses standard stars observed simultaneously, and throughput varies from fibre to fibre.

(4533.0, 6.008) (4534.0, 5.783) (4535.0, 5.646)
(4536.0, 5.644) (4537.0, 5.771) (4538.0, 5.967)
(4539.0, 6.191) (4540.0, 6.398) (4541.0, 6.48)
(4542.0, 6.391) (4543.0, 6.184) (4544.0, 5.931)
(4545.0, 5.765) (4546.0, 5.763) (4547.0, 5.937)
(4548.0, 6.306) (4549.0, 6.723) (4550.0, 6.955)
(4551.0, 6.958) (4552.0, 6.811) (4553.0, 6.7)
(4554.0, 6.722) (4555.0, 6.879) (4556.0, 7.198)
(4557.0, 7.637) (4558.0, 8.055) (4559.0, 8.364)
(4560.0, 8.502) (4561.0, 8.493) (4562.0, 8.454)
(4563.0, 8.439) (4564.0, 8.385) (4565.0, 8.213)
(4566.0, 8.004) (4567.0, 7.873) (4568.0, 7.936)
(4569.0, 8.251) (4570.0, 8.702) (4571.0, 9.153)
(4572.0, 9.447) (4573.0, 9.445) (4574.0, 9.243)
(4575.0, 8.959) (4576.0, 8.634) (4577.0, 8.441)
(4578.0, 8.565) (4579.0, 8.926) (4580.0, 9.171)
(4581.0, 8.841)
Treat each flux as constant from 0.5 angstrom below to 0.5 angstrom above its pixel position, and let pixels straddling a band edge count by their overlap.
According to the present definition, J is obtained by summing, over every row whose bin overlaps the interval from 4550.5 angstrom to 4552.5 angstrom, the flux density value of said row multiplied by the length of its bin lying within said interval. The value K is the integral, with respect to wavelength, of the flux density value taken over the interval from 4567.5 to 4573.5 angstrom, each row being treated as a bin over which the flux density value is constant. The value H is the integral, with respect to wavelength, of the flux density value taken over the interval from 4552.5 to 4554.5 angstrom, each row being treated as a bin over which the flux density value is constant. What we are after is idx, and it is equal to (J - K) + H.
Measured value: -26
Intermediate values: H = 13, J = 14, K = 53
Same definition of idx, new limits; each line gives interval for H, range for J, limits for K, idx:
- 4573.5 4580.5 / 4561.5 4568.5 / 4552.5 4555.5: 99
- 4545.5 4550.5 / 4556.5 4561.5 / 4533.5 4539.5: 38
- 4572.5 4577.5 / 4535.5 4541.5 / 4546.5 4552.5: 41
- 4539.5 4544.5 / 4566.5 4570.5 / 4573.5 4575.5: 46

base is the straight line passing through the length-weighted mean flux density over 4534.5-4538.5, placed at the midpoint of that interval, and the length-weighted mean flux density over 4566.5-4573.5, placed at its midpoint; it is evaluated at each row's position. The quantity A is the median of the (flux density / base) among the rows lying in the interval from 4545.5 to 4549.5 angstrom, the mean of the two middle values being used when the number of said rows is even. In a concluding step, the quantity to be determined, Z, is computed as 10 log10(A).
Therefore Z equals -0.41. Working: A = 0.911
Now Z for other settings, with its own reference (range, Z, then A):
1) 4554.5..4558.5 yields -0.05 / 0.988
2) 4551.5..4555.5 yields -0.31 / 0.932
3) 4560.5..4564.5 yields 0.22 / 1.052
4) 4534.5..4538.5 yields 0.00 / 0.999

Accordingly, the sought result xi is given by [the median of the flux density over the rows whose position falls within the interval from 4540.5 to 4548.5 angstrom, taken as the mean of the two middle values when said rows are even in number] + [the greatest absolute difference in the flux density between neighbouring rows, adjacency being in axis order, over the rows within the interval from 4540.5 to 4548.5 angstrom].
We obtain 6.4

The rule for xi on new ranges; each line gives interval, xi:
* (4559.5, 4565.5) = 8.6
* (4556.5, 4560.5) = 8.6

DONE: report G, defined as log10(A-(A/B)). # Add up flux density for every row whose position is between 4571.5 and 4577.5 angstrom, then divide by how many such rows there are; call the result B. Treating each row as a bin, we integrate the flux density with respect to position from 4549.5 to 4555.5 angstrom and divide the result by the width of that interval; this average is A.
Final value 0.78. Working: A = 6.8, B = 9.0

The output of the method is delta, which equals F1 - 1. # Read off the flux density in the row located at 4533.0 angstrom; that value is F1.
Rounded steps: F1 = 6.008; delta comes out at 5.0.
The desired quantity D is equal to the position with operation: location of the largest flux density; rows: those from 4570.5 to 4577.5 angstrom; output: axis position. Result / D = 4572.0 angstrom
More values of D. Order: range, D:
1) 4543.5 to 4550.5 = 4550.0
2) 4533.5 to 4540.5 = 4540.0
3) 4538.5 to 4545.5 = 4541.0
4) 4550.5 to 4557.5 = 4557.0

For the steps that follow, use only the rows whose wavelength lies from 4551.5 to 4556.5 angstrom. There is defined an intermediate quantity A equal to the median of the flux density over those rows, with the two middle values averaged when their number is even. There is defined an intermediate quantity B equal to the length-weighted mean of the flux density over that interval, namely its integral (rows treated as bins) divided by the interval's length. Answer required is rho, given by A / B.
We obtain 0.99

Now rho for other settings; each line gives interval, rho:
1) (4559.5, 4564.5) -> 1.00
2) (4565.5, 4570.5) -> 0.98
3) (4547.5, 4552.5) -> 1.01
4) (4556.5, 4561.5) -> 1.02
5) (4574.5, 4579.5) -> 0.99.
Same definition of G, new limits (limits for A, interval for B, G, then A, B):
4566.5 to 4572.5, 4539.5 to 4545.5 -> 0.86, 8.6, 6.2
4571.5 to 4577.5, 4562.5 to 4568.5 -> 0.90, 9.0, 8.1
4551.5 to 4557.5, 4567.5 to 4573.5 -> 0.79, 7.0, 8.8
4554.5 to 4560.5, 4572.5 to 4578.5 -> 0.84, 7.8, 8.9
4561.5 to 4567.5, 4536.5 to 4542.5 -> 0.84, 8.2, 6.2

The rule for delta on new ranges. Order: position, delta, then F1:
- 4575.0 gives 8.0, 8.959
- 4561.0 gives 7.5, 8.493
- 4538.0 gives 5.0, 5.967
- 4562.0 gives 7.5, 8.454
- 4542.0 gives 5.4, 6.391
